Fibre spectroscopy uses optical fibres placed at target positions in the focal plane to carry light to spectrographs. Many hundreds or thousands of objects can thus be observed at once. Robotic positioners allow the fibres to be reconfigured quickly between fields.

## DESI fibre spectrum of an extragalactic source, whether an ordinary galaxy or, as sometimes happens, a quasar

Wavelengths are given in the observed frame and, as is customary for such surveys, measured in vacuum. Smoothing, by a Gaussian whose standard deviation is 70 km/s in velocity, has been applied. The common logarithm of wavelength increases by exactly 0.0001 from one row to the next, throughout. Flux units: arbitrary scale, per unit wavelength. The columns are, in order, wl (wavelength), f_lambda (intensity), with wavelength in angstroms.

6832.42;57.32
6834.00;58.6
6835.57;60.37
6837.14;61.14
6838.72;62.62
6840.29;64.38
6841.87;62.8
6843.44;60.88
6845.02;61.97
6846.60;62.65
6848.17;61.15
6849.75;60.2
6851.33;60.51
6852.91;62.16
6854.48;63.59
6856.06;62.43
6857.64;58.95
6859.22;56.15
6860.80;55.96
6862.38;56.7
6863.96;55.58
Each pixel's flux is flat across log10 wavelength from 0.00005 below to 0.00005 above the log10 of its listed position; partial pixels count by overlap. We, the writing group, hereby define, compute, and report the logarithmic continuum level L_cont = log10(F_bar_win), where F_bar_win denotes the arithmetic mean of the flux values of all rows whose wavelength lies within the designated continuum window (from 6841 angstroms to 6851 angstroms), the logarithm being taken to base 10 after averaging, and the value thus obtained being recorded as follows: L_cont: 1.79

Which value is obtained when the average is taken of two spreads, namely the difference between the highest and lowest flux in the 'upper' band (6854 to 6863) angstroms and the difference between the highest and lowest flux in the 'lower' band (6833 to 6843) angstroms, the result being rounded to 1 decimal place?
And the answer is 6.7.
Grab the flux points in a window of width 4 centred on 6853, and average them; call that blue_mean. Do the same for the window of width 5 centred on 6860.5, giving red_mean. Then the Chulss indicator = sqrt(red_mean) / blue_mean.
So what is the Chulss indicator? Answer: 0.121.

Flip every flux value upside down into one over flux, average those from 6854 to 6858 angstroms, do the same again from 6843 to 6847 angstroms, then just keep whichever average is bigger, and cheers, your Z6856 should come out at 0.0162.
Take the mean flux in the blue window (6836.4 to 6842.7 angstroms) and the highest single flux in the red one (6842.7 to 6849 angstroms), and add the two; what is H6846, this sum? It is 125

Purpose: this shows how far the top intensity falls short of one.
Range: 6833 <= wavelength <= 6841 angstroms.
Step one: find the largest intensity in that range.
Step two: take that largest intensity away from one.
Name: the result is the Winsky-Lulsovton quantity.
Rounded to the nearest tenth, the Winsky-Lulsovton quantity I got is -63.4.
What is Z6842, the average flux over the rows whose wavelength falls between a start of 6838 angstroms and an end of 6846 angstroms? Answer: 62.5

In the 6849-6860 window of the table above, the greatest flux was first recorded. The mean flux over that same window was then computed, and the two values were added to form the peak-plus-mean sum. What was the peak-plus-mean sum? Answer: 124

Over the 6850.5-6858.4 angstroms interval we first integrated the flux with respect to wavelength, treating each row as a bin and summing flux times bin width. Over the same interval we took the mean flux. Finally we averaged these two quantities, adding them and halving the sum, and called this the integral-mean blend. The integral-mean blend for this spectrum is 274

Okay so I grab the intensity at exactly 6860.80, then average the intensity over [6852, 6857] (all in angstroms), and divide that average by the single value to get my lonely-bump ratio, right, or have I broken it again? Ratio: 1.12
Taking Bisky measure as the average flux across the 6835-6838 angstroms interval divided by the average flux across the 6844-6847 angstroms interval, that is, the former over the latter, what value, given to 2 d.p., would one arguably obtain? 0.98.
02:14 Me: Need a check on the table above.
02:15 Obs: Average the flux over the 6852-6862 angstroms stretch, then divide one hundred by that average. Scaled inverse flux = 1.67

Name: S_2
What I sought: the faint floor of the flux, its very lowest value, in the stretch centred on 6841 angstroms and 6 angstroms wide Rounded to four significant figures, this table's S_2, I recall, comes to 60.88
